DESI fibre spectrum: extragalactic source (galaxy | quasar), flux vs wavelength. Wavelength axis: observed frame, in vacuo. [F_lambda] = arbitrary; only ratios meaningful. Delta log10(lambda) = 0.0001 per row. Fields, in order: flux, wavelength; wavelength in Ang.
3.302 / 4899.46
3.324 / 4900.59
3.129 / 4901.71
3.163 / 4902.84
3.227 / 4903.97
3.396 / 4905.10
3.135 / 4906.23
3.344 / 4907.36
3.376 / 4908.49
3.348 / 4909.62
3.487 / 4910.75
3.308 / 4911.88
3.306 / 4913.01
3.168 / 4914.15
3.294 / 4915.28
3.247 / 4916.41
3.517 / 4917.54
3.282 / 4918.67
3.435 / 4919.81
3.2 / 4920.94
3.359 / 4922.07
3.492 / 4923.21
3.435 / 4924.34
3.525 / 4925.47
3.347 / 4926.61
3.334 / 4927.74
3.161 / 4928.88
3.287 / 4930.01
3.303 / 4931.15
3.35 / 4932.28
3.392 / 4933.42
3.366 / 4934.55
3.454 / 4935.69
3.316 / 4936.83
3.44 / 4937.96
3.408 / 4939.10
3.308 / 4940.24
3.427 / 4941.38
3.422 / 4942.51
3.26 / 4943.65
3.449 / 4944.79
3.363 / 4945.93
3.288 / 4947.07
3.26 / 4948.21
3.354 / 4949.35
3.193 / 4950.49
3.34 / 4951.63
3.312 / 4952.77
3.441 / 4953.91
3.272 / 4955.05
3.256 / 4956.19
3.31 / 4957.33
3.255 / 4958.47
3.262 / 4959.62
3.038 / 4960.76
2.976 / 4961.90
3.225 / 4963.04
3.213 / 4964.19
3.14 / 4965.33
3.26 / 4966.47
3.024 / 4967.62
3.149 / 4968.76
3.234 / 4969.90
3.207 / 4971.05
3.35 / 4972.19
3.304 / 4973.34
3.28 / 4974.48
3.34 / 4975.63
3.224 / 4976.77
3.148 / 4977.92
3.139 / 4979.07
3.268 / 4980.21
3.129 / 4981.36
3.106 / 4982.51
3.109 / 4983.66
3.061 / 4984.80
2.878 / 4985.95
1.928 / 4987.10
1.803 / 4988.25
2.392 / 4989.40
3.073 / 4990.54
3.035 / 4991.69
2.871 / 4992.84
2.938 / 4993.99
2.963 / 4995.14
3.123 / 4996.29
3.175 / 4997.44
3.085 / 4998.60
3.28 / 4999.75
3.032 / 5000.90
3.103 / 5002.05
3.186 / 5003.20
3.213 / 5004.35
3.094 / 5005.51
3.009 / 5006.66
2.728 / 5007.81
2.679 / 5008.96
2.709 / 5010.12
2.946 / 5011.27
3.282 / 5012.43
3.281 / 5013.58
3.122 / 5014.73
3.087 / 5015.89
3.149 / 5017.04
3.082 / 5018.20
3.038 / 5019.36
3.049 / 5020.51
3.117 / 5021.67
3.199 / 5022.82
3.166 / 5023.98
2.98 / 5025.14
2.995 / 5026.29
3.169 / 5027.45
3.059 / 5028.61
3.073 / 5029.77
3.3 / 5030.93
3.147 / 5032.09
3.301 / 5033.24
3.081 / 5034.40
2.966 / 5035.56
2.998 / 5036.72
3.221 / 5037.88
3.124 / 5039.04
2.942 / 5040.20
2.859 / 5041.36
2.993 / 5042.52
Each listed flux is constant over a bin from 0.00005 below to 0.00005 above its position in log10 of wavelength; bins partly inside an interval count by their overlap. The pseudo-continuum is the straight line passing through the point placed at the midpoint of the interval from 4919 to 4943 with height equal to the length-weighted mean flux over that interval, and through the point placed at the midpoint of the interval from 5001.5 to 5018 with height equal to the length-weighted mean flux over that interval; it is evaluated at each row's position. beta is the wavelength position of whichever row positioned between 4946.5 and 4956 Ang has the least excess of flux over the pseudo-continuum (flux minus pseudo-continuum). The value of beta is 4950.49 Ang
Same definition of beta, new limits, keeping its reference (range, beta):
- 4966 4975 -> 4967.62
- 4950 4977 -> 4961.90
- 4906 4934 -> 4906.23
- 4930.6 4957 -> 4950.49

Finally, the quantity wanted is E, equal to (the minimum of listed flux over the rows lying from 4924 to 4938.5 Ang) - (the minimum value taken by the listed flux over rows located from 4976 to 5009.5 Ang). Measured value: 1.4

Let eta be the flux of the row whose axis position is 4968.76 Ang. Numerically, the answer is 3.149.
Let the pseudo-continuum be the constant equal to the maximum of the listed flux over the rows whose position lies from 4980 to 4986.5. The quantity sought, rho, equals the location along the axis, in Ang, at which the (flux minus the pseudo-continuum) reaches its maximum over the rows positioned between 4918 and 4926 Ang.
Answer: 4925.47 Ang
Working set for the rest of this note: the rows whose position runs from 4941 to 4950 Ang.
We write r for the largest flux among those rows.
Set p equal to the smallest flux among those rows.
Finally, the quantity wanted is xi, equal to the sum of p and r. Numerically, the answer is 6.7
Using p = 3.26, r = 3.449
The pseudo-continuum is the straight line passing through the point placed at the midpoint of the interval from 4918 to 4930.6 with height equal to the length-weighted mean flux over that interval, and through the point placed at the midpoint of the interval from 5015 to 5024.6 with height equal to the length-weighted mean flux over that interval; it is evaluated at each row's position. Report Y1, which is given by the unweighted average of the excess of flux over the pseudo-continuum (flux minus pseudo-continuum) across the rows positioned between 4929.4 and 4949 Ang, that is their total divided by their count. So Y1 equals 0.05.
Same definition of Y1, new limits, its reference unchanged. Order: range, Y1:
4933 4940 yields 0.08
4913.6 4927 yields 0.00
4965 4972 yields -0.07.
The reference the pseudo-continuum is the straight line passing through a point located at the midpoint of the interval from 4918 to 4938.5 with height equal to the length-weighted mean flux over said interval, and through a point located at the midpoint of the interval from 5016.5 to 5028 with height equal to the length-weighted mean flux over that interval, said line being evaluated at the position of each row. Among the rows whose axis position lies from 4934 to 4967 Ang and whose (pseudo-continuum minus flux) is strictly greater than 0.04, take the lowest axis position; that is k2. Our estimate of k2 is 4943.65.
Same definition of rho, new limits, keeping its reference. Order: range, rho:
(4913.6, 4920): 4917.54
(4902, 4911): 4910.75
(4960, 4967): 4966.47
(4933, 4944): 4935.69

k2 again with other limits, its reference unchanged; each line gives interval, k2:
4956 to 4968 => 4960.76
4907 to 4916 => 4907.36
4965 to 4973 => 4965.33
